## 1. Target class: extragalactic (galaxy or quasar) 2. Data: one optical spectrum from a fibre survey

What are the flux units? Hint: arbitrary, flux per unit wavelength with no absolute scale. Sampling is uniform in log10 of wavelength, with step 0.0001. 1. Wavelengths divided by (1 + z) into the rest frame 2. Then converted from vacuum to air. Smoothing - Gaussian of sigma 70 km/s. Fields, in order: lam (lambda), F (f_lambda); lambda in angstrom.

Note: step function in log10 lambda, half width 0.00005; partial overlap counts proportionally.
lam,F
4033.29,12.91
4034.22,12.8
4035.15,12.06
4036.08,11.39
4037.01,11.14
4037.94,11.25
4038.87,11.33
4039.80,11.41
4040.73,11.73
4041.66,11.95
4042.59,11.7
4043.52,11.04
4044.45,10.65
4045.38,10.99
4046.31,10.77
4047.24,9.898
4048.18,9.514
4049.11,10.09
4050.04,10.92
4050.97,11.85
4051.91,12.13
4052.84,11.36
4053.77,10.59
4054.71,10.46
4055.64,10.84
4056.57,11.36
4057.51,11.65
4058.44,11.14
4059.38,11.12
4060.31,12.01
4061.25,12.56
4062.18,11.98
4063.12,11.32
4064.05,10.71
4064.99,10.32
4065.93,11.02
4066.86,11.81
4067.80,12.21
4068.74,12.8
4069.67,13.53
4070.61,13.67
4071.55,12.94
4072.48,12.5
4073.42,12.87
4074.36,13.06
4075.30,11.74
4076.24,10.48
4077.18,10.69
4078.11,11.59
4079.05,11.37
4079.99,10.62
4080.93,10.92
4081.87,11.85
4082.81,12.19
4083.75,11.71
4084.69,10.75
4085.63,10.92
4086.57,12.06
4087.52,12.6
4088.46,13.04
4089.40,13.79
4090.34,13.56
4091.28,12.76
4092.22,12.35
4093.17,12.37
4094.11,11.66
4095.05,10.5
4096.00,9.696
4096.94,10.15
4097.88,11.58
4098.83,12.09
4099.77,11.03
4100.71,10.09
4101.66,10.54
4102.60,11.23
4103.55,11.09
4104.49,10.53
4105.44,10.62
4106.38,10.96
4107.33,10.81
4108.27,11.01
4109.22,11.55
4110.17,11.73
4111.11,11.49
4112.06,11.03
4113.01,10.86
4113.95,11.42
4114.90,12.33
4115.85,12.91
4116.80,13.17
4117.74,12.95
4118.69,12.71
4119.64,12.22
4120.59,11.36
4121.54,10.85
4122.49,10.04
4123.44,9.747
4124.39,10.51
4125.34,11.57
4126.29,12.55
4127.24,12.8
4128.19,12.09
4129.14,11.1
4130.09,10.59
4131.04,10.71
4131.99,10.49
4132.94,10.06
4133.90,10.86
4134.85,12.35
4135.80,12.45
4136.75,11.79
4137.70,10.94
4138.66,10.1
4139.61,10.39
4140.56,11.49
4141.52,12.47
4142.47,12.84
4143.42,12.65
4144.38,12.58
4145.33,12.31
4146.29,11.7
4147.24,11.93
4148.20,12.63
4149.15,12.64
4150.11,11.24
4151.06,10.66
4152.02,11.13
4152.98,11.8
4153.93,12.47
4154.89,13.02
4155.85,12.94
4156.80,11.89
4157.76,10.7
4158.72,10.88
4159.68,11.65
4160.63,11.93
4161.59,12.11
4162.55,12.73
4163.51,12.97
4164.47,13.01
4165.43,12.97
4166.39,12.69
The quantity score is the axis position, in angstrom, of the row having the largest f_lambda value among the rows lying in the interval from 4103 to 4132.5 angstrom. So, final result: 4116.80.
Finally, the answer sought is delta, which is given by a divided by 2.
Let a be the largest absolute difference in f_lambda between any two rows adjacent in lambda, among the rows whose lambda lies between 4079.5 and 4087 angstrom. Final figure 0.57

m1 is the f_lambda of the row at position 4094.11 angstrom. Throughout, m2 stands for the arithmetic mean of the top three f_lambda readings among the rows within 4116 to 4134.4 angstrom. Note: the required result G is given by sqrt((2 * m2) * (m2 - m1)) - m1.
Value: -5.8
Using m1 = 11.66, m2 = 13.0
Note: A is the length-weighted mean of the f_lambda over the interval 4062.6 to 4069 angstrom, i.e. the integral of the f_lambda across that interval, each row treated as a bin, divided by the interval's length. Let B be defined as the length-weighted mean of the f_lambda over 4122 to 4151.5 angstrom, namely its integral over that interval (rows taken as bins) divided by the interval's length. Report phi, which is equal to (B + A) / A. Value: 2.01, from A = 11.4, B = 11.5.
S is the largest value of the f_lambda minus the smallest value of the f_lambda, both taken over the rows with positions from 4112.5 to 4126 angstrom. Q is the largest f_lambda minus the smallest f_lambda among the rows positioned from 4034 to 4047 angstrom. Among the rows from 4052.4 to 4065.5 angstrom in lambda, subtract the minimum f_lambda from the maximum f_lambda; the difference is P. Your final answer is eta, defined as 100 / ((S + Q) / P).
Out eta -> 40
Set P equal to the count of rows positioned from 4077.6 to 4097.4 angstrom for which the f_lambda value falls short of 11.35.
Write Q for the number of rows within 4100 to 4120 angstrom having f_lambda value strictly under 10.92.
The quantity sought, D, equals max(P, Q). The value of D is 7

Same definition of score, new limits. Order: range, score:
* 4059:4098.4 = 4089.40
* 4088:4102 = 4089.40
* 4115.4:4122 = 4116.80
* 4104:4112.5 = 4110.17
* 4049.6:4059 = 4051.91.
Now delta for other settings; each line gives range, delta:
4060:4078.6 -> 0.66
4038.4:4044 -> 0.33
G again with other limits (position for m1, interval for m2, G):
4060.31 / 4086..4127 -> -5.7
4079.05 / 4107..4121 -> -4.8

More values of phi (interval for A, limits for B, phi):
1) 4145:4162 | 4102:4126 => 1.96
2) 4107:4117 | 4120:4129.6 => 1.97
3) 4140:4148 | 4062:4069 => 1.94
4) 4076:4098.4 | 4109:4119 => 2.03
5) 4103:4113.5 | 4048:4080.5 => 2.05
